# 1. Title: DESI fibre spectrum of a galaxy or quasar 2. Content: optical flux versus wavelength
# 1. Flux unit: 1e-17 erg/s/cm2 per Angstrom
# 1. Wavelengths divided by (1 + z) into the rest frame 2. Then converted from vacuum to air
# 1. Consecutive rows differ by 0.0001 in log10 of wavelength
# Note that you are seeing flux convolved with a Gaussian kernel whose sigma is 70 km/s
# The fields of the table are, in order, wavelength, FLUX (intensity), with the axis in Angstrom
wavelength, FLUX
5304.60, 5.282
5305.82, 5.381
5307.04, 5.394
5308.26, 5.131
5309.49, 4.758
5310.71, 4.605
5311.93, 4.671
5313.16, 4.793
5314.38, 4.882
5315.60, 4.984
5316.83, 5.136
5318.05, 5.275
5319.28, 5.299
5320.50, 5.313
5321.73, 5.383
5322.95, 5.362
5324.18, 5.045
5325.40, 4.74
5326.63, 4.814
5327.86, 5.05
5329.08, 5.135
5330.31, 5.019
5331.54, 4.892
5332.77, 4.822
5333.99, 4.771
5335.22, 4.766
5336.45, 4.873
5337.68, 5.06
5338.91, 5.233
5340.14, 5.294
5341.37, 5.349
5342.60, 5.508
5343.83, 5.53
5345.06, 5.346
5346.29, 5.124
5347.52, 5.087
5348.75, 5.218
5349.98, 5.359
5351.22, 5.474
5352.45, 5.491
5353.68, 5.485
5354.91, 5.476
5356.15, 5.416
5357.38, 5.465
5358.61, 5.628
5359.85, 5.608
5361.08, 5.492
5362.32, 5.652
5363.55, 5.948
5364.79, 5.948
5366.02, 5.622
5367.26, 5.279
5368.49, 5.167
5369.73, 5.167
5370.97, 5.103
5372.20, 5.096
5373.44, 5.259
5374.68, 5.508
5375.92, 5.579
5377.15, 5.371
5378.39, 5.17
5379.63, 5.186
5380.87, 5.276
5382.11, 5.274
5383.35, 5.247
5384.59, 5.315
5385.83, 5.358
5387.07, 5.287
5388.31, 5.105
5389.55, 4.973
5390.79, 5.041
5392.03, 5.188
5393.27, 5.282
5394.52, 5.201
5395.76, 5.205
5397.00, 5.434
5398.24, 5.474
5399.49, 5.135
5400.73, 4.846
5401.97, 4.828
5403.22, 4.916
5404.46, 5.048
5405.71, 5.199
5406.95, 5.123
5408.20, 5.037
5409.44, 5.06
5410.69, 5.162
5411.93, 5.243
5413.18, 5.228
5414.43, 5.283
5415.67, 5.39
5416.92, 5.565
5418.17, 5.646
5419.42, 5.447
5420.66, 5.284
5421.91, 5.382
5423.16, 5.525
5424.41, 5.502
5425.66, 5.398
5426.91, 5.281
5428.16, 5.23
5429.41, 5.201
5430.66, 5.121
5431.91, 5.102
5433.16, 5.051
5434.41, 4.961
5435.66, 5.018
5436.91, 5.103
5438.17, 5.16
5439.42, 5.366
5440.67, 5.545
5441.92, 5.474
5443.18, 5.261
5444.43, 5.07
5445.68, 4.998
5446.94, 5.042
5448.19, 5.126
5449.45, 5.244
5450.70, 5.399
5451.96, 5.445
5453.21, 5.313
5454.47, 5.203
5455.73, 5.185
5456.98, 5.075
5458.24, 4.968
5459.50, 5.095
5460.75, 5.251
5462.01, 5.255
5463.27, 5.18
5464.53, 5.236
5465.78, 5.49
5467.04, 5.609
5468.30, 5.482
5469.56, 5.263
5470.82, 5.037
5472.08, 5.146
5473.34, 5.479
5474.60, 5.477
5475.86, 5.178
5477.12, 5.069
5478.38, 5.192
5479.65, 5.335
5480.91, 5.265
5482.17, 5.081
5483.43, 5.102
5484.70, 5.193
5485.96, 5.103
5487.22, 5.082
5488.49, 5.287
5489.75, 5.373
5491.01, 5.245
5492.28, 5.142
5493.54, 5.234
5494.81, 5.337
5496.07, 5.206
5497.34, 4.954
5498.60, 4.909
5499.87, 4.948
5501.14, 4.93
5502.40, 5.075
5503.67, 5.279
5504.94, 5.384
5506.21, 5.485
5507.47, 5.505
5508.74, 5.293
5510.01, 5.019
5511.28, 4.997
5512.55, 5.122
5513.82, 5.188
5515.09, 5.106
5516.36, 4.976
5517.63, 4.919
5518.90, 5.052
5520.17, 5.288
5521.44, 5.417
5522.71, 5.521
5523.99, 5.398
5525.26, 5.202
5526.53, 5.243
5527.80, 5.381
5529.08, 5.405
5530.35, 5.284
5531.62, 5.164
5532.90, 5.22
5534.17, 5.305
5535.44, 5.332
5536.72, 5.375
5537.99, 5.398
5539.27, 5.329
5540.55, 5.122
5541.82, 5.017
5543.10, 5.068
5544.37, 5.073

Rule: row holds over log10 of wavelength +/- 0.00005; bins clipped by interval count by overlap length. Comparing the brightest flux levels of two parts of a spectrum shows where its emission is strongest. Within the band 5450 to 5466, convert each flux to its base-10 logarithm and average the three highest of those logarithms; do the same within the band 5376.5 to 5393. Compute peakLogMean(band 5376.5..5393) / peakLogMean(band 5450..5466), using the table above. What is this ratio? 0.99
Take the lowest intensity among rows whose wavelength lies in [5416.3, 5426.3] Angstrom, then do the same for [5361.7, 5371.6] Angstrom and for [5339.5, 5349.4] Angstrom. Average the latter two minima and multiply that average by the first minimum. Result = 26.92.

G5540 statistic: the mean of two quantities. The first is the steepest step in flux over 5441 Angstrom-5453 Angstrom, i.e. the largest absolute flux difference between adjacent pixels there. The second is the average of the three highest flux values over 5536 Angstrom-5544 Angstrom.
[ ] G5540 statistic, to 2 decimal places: 2.79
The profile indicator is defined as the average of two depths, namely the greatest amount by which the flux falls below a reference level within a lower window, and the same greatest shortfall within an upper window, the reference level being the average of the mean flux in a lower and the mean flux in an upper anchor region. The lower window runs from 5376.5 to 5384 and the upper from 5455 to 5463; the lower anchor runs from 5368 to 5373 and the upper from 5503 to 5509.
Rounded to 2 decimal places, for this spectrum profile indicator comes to 0.19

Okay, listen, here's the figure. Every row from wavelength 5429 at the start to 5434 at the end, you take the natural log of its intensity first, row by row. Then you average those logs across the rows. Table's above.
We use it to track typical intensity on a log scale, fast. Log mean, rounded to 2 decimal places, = 1.63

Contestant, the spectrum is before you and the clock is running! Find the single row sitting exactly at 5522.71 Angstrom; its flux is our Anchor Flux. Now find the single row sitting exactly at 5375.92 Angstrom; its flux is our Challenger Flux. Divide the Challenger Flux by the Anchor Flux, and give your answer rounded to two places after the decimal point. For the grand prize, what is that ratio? 1.01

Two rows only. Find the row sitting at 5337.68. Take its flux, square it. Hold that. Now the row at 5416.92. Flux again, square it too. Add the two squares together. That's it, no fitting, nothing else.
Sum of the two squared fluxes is 56.6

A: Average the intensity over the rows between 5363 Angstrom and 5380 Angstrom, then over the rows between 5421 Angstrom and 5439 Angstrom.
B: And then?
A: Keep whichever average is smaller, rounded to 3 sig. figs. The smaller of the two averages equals 5.22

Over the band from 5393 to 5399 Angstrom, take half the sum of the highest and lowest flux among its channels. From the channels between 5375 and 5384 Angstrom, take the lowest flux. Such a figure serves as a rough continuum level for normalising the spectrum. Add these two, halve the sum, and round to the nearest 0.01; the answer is 5.25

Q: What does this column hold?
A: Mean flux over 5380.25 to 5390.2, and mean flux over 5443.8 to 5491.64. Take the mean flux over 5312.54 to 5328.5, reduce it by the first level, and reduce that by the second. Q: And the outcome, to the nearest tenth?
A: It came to -5.4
